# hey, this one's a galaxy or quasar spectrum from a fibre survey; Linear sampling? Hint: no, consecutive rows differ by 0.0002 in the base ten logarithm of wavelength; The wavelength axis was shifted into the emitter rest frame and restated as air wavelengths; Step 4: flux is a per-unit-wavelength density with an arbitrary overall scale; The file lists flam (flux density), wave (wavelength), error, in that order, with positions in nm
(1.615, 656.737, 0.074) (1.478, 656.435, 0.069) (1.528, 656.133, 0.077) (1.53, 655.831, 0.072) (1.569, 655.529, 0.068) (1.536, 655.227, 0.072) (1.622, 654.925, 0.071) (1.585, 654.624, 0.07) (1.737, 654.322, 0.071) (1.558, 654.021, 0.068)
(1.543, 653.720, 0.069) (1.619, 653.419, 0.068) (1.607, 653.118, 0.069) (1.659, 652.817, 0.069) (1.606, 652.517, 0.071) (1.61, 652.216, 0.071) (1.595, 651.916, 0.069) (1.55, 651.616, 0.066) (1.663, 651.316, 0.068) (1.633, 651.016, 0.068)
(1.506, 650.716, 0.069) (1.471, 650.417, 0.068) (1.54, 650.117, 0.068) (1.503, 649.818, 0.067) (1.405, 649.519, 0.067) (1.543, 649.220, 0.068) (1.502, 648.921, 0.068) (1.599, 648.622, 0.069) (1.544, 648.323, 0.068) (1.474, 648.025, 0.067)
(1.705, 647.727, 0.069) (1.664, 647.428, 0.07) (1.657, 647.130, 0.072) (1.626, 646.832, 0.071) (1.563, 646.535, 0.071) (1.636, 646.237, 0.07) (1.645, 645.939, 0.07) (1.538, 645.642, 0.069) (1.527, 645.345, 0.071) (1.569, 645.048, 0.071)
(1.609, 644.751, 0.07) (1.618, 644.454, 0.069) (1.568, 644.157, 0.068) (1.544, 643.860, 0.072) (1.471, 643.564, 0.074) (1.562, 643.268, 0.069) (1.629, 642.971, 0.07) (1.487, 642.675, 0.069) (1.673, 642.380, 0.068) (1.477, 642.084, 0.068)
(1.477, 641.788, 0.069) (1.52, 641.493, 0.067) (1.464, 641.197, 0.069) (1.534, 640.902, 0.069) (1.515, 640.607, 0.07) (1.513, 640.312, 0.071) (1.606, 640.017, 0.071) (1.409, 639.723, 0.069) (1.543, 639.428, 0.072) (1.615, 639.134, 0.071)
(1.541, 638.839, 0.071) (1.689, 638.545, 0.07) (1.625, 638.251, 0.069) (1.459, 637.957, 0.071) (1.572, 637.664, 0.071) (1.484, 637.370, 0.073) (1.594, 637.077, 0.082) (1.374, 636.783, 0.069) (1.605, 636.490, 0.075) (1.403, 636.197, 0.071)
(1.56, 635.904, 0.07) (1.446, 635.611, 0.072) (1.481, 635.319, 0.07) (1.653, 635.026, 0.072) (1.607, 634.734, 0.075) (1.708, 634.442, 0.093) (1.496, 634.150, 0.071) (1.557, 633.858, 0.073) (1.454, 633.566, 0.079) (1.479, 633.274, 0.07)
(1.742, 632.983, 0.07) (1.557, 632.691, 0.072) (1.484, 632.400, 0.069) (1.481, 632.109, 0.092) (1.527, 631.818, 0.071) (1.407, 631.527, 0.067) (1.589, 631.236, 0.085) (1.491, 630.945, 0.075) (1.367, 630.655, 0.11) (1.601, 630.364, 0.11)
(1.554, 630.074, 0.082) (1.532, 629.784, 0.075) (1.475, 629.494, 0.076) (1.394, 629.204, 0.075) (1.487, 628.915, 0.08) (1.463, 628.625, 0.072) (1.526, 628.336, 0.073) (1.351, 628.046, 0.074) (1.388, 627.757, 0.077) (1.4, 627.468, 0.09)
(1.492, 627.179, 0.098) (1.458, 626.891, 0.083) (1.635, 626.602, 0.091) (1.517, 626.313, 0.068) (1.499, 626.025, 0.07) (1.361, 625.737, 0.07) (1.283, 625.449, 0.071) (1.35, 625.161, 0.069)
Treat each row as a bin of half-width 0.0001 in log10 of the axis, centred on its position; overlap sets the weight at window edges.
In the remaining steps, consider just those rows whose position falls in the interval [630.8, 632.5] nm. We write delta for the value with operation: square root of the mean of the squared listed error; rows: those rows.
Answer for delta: 0.077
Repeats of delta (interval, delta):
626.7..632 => 0.083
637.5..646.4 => 0.070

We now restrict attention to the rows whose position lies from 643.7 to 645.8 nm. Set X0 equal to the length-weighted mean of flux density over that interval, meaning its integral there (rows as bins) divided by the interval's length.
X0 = 1.57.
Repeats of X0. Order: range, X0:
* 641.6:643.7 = 1.54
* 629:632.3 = 1.49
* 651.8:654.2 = 1.60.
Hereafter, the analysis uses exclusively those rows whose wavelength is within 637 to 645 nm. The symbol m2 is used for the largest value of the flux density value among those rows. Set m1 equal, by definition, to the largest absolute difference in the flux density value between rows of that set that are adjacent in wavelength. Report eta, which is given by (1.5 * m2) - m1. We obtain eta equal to 2.34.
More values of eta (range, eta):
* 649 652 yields 2.36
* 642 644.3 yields 2.31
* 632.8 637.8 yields 2.35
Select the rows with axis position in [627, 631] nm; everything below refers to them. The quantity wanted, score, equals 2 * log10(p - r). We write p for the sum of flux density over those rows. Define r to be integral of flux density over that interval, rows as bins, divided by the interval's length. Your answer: 2.56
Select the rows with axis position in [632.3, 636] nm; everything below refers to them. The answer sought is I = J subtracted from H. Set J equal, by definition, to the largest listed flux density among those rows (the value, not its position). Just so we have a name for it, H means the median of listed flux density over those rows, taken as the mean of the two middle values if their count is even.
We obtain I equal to -0.185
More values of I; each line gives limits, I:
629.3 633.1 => -0.215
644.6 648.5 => -0.096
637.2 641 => -0.148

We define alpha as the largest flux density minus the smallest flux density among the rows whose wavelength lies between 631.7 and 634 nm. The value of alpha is 0.288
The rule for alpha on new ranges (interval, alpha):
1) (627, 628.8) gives 0.175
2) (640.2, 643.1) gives 0.209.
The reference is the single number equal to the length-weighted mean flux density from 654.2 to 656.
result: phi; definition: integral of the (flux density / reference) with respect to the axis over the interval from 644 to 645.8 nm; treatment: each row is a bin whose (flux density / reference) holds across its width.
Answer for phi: 1.8 nm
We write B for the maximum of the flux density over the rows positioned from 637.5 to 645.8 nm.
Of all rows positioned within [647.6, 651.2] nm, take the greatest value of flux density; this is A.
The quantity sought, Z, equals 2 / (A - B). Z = 125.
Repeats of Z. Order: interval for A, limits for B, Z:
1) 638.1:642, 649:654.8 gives -42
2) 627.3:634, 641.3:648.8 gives 54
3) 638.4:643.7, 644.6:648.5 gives -125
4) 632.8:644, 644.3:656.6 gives 400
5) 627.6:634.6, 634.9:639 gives 38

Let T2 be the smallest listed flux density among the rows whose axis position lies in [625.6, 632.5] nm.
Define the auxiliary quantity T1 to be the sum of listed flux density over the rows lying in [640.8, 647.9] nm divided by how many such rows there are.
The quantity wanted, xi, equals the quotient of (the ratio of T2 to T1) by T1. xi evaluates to 0.55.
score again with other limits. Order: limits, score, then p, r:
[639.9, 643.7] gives 2.53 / 20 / 1.53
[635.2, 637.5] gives 2.04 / 12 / 1.49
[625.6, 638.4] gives 3.62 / 66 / 1.51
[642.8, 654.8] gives 3.58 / 63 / 1.58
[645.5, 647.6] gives 1.97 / 11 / 1.62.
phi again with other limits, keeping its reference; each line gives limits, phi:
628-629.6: 1.5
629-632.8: 3.6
